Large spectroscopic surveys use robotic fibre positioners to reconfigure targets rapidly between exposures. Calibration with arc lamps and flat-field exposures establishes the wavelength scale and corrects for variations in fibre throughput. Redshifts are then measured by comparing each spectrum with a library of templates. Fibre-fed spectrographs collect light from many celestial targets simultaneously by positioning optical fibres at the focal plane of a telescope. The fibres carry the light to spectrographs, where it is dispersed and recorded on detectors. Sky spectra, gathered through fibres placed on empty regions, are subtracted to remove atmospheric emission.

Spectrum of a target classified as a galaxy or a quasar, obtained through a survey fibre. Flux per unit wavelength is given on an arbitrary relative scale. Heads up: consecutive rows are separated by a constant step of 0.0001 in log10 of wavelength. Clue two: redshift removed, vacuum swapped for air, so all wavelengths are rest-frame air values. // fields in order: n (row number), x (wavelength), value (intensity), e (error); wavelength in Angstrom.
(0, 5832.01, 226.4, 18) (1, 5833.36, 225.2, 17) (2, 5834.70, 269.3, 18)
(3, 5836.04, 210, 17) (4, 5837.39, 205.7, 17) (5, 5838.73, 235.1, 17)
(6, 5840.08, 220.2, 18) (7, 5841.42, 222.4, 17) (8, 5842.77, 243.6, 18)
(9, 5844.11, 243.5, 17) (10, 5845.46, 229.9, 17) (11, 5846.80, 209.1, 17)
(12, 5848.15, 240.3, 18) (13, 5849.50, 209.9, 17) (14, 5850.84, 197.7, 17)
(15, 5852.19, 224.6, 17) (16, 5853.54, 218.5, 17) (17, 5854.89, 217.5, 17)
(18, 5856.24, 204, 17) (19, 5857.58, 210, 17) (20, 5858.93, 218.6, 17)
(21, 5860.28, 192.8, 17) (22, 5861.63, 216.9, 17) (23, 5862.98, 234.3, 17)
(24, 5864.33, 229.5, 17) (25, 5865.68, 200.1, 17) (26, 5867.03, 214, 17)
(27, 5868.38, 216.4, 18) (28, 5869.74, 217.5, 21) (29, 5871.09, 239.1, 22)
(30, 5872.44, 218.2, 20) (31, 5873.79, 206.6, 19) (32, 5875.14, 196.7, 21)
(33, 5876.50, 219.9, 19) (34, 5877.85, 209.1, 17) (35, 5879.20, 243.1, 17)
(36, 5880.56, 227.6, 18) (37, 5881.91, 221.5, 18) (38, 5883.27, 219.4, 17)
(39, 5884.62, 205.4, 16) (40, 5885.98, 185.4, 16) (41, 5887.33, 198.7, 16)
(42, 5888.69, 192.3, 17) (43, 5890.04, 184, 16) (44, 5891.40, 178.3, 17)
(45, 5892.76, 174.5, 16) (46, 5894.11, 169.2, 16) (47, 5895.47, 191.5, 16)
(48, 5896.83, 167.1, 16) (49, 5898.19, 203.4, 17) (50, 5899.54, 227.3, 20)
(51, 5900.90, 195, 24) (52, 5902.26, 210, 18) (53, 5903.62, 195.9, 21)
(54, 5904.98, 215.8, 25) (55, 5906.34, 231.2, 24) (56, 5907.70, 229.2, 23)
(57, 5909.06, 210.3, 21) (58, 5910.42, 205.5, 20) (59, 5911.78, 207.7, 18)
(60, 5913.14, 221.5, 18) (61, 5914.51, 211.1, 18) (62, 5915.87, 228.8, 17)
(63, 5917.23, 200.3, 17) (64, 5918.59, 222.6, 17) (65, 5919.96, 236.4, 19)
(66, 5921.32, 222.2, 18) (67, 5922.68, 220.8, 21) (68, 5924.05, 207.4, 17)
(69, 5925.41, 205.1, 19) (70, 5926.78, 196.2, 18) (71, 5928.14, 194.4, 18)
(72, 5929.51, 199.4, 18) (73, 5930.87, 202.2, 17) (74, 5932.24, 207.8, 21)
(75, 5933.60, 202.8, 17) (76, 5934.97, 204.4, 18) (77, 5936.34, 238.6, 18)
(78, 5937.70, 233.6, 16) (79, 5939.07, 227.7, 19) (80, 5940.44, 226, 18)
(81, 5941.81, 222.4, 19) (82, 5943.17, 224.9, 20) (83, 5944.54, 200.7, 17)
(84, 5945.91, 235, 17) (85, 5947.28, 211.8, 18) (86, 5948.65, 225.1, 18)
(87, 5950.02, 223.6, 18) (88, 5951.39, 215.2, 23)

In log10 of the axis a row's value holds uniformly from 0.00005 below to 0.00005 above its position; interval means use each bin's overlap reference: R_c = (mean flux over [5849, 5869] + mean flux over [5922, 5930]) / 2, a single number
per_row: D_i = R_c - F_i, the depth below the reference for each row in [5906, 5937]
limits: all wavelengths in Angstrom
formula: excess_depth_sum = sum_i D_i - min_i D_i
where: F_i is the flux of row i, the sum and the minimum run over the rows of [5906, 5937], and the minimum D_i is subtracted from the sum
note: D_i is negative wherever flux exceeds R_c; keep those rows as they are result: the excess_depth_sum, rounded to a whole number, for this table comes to -74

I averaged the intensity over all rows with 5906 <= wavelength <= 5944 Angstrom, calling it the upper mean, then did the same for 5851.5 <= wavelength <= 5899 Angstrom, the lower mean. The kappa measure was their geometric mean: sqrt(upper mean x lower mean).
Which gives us 211.6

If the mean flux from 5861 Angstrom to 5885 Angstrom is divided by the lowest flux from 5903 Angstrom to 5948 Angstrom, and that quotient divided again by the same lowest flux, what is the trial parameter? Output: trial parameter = 0.0058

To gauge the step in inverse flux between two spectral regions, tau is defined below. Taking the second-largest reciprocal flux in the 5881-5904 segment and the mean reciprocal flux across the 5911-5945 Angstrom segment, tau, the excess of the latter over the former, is -0.0012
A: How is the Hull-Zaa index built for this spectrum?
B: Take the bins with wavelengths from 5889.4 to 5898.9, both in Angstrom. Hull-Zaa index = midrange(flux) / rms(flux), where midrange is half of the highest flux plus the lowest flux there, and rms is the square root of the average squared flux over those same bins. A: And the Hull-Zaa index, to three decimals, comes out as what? 1.020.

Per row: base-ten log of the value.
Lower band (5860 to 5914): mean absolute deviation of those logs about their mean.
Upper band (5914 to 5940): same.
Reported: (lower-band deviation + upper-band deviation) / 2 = 0.0288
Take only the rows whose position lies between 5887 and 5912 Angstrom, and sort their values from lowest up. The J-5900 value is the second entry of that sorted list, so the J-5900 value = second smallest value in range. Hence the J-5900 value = 169.2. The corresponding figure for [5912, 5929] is 196.2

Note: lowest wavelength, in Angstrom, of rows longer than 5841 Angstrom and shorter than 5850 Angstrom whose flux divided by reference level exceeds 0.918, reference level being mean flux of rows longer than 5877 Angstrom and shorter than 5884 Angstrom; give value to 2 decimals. 5841.42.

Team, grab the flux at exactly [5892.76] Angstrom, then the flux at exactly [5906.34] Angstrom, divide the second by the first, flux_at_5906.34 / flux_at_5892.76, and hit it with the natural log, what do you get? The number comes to 0.28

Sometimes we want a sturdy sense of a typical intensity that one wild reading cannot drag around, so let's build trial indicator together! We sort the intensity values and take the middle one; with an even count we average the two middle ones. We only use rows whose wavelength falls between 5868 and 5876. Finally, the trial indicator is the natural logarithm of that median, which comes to 5.38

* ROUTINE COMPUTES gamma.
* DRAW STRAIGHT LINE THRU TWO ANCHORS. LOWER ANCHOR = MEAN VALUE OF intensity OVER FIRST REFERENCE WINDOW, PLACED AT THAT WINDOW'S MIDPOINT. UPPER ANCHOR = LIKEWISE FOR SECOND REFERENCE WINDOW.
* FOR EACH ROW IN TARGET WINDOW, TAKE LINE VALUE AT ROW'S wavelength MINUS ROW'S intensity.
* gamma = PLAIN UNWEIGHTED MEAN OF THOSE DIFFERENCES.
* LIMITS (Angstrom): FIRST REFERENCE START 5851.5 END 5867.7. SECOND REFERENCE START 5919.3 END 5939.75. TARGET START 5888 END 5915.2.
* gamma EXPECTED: 12.9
